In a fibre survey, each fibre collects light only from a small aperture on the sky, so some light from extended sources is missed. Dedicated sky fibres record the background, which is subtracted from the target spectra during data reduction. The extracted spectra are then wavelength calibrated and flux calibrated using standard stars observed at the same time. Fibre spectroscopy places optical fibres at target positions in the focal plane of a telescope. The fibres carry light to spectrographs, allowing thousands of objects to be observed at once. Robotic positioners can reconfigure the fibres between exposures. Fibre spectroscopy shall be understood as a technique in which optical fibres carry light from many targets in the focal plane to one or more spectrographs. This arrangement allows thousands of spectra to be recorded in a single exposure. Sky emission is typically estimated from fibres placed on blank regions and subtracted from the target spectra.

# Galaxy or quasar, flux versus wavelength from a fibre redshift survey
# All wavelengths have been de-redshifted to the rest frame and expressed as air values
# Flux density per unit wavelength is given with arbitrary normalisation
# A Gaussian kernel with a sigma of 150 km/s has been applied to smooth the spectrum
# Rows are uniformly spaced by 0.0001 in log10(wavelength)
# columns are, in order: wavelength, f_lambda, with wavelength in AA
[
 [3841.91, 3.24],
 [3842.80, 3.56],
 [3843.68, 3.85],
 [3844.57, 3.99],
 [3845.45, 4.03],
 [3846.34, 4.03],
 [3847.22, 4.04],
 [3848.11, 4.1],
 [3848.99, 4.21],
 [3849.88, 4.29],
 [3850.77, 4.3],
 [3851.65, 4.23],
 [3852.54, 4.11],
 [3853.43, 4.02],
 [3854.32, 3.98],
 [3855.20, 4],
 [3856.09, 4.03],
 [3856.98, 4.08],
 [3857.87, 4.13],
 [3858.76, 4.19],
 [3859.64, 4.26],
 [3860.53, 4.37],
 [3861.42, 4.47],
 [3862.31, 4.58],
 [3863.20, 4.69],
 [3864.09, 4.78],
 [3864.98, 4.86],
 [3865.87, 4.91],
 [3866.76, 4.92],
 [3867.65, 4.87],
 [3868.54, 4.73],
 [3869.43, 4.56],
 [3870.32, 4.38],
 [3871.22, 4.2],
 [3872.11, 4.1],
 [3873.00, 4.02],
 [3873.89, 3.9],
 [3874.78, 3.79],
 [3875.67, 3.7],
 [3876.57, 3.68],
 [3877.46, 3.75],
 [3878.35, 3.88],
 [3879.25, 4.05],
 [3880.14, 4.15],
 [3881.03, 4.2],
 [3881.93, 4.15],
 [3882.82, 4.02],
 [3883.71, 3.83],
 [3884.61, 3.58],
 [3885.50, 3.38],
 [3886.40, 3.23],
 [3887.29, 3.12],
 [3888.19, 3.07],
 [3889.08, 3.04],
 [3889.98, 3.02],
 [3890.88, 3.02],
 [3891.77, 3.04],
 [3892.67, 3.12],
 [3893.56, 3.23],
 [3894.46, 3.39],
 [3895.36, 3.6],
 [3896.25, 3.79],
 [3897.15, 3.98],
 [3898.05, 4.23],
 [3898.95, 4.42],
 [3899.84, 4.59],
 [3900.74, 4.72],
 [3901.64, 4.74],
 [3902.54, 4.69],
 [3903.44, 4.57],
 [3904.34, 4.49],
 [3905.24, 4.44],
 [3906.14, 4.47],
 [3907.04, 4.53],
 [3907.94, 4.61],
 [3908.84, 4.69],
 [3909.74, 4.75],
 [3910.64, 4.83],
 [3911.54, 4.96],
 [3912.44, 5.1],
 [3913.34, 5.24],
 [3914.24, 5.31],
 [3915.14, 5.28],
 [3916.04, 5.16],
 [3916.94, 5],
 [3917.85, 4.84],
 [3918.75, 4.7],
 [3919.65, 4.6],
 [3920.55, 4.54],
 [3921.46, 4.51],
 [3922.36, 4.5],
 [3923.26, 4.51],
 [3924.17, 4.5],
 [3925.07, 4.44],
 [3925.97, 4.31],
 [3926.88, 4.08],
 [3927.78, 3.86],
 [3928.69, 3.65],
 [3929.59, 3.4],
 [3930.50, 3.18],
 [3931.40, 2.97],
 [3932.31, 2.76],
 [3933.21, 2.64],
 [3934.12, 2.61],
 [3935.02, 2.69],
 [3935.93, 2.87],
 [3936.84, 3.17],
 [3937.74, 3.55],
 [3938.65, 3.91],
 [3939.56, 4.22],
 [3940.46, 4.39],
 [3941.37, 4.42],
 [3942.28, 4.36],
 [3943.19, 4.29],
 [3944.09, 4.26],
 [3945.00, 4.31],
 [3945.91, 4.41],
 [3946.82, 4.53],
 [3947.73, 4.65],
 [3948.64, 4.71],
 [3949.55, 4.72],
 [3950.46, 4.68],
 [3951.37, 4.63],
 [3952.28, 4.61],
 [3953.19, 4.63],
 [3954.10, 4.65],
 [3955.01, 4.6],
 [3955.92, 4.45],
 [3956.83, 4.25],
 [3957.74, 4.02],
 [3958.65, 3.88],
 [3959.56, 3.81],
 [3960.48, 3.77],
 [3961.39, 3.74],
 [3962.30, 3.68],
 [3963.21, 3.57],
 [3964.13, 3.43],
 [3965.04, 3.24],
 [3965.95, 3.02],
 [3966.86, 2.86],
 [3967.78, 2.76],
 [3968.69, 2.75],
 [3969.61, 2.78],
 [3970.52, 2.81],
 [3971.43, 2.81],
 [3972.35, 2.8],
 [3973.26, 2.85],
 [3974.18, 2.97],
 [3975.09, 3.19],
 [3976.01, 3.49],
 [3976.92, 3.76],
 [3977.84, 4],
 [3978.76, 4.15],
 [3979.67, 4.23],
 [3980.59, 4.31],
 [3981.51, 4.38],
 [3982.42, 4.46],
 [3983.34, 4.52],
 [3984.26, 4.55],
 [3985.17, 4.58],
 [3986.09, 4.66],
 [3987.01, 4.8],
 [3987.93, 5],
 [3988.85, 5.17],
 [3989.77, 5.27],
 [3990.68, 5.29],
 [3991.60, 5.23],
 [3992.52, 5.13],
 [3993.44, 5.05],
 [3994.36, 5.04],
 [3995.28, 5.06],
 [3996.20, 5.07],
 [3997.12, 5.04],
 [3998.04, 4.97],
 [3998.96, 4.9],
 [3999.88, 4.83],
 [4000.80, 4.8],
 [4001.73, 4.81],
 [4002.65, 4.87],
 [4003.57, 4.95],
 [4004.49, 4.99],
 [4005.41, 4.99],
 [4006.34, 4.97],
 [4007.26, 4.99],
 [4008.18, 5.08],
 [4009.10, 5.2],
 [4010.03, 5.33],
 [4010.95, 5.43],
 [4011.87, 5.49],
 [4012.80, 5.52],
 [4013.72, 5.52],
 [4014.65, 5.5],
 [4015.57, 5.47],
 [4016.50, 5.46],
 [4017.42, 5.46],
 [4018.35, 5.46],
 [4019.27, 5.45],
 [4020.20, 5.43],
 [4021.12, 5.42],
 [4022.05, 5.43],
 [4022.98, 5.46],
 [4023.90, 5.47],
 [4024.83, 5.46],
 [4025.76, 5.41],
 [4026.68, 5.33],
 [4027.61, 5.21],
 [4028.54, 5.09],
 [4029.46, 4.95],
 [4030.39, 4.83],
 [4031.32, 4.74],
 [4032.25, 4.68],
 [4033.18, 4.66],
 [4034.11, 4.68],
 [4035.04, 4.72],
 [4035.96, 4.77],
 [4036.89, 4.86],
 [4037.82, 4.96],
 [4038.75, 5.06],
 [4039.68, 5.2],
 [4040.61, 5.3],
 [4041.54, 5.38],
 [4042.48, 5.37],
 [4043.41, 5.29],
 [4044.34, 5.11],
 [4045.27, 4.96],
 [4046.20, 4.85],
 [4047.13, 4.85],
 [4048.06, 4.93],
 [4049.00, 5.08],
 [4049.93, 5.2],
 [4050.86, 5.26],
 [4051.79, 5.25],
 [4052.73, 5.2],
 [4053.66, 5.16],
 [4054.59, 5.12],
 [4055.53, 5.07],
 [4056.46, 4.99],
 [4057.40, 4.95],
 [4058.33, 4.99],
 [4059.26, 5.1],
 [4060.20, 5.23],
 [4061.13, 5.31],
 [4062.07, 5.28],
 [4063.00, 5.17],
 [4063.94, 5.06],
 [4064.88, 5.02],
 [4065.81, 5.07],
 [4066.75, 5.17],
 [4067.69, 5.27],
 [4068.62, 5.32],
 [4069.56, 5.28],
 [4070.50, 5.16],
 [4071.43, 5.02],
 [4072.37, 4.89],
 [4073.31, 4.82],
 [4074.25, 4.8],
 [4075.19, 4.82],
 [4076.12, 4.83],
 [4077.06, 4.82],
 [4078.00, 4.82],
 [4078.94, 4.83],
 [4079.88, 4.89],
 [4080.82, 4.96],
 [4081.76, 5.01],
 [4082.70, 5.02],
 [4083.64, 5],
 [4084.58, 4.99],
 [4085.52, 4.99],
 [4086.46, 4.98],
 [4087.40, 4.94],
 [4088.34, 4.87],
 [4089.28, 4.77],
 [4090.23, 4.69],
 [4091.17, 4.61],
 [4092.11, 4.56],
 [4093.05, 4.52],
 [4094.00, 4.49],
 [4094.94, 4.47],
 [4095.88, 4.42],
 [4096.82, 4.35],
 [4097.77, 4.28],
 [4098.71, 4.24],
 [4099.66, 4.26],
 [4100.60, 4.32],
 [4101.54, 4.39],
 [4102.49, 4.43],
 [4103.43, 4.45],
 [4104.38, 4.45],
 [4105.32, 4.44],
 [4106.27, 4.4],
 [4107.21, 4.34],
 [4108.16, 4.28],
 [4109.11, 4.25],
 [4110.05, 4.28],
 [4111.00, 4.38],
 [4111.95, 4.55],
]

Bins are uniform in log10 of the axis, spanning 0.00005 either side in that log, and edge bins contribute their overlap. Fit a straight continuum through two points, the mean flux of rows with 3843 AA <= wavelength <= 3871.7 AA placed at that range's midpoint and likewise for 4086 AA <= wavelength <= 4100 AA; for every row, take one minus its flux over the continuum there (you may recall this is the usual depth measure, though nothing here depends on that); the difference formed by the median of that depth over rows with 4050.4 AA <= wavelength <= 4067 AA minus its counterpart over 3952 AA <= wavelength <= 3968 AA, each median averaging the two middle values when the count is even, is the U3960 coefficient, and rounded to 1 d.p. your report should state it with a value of -0.3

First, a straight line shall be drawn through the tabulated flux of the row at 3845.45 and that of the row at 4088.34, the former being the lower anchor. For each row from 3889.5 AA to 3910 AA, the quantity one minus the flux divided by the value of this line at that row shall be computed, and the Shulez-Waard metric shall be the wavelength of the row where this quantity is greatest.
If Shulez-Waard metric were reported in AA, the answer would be 3890.88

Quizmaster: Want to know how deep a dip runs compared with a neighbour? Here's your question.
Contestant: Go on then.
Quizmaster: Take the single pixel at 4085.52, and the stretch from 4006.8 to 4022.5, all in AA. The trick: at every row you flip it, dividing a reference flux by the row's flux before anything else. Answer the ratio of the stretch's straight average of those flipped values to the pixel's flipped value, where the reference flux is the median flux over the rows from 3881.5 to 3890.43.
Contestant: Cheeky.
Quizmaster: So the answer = 0.93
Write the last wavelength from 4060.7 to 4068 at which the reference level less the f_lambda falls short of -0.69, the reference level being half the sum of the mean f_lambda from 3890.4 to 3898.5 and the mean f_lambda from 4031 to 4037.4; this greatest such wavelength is 4067.69 AA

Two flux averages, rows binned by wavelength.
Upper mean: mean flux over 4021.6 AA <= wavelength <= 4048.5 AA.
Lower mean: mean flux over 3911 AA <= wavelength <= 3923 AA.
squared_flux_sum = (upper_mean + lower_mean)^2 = 99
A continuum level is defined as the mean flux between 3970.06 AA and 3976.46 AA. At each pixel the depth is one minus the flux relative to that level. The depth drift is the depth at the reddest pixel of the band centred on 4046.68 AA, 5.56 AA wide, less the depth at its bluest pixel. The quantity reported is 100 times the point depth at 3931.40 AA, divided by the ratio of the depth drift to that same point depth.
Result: 0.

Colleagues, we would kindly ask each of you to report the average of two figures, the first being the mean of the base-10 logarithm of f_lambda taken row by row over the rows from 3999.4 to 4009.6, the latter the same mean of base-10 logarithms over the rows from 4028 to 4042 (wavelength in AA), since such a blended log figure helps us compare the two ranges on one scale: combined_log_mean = 0.693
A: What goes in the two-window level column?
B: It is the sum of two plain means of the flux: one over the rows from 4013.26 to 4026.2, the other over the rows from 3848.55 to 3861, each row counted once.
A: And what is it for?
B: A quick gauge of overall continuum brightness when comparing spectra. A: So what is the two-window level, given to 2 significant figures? 9.6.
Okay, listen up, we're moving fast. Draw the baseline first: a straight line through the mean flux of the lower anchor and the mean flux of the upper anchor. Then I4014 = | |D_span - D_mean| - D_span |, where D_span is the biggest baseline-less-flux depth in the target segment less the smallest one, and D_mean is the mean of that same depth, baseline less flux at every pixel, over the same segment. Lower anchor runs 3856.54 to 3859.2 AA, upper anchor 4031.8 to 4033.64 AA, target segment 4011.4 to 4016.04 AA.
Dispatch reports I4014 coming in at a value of 0.89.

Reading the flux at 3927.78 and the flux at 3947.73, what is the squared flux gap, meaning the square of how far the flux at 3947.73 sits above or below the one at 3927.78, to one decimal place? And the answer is 0.6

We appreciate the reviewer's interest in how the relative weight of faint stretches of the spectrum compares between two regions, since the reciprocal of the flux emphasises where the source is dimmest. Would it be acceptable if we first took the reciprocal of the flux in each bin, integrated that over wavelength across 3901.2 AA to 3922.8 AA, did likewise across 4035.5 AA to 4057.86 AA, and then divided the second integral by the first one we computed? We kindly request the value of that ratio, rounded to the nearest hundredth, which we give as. 0.97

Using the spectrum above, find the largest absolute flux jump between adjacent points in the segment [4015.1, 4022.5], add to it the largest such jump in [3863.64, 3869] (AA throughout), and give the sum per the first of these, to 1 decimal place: 8.0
